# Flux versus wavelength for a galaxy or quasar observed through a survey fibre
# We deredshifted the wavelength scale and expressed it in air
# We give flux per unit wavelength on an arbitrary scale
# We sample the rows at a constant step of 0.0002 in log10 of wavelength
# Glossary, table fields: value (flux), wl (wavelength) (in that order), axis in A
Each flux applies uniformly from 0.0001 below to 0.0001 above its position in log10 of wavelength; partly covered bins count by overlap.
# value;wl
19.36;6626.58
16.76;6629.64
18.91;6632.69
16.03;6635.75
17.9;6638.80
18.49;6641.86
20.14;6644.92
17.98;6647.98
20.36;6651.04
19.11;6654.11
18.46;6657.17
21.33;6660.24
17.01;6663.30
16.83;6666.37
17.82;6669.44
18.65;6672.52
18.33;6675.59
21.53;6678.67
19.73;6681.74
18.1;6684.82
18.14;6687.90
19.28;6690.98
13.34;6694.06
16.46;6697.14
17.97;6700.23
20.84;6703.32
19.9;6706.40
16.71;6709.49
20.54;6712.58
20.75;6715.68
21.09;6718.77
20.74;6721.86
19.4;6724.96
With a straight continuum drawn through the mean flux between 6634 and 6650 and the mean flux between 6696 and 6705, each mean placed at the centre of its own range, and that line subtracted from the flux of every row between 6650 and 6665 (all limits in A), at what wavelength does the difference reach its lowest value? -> 6663.30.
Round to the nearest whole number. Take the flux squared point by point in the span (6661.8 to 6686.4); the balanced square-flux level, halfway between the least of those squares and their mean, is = 314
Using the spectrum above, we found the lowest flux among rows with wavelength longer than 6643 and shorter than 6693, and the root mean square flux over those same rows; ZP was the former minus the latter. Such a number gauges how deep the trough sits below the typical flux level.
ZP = -2.1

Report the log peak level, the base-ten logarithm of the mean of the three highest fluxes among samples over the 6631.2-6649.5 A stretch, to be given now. 1.28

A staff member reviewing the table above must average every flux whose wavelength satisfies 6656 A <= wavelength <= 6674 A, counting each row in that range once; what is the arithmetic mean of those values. 18.3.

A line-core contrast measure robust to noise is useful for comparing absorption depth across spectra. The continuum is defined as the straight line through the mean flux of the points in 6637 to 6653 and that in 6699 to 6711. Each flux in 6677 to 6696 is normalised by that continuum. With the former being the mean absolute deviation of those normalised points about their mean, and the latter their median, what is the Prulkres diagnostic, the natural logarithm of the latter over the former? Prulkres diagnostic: 2.33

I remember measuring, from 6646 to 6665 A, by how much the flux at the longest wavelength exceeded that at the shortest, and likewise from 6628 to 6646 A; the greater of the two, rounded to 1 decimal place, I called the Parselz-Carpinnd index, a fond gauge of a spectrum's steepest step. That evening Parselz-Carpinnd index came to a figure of 3.4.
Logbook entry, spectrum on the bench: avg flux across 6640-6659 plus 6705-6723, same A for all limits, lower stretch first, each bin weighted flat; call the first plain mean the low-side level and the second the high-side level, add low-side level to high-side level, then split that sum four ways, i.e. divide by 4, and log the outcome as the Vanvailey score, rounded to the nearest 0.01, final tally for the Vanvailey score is 9.76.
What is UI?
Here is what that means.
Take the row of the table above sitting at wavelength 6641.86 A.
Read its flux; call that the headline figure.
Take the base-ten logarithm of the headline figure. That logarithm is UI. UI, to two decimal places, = 1.27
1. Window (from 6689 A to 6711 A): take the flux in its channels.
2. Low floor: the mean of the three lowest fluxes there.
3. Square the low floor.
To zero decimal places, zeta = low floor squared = 240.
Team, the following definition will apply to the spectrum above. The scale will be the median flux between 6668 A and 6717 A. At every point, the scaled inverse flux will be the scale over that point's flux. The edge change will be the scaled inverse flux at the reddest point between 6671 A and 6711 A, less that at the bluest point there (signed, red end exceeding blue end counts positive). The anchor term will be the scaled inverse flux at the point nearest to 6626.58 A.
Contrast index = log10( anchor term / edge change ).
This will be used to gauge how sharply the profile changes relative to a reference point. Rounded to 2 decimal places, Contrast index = 0.92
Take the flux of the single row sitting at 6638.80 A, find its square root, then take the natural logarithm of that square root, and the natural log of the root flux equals 1.44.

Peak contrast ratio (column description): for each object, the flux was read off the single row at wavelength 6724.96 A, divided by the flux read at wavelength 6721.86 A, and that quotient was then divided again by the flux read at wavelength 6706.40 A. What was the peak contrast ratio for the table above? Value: 0.047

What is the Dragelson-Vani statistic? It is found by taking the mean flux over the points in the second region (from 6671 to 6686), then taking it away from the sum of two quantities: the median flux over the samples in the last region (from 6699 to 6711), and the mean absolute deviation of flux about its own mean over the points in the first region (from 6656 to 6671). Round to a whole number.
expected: 1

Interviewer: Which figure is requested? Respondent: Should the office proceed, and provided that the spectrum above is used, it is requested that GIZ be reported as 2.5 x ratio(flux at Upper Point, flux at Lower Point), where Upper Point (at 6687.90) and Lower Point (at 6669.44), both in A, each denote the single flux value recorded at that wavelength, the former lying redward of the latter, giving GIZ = 2.5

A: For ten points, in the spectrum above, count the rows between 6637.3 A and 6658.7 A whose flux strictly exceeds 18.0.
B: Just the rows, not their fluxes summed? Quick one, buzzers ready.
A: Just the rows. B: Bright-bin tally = 5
